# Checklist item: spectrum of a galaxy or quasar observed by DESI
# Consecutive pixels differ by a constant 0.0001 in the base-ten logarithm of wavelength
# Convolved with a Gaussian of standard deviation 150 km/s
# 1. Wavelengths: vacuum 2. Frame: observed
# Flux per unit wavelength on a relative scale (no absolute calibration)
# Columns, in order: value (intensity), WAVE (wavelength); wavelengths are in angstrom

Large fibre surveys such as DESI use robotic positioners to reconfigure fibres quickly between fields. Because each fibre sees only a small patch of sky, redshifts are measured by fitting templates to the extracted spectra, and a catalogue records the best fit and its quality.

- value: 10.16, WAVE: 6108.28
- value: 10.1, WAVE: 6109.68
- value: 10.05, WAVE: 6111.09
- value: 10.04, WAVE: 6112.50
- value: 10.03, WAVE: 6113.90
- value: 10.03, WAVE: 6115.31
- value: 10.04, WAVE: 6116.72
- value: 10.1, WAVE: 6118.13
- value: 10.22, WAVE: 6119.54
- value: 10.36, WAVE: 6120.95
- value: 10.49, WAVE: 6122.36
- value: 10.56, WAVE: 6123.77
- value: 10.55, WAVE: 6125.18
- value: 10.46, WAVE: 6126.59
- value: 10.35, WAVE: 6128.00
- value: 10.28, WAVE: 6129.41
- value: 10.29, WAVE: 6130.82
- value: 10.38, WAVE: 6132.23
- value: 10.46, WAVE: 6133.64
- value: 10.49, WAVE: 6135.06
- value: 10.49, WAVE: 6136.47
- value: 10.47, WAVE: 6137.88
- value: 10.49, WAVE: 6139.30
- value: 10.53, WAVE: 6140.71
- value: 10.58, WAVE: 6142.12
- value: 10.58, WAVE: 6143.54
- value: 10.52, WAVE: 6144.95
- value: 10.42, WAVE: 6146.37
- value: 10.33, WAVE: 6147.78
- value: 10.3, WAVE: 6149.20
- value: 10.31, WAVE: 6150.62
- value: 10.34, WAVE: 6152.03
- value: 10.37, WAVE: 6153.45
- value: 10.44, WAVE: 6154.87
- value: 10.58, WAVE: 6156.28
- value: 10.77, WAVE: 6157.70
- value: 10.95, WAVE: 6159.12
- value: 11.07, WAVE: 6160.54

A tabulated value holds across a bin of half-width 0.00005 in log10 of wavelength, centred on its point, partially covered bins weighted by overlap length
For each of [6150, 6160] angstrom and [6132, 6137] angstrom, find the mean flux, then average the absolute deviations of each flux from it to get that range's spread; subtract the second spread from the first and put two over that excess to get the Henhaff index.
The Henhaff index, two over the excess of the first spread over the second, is 13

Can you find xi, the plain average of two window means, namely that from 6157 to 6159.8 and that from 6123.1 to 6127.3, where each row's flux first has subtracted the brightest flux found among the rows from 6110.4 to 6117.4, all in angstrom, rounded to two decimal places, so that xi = 0.64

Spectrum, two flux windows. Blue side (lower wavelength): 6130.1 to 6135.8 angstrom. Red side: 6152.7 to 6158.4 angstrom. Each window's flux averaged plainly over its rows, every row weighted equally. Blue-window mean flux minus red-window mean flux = -0.13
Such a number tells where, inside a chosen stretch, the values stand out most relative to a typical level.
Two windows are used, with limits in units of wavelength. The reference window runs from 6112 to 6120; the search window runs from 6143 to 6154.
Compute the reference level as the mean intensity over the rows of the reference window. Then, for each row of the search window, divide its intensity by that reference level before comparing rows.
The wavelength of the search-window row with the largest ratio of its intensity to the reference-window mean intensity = 6143.54 angstrom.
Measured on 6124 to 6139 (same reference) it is 6125.18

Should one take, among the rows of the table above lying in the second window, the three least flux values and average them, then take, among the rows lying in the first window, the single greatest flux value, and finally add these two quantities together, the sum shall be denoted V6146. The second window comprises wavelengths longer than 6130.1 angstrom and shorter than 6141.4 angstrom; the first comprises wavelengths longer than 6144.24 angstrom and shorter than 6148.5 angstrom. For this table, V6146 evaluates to 20.9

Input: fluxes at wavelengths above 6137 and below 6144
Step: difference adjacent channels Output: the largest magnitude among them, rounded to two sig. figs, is 0.050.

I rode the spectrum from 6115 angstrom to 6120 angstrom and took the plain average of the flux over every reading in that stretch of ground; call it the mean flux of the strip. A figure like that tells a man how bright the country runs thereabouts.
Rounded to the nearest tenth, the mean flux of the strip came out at 10.1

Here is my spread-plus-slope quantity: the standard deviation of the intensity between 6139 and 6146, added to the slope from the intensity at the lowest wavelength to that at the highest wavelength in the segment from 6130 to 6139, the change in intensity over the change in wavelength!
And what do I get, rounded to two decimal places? 0.06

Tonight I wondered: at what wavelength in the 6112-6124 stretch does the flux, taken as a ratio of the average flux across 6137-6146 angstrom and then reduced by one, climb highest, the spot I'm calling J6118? 6123.77 angstrom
